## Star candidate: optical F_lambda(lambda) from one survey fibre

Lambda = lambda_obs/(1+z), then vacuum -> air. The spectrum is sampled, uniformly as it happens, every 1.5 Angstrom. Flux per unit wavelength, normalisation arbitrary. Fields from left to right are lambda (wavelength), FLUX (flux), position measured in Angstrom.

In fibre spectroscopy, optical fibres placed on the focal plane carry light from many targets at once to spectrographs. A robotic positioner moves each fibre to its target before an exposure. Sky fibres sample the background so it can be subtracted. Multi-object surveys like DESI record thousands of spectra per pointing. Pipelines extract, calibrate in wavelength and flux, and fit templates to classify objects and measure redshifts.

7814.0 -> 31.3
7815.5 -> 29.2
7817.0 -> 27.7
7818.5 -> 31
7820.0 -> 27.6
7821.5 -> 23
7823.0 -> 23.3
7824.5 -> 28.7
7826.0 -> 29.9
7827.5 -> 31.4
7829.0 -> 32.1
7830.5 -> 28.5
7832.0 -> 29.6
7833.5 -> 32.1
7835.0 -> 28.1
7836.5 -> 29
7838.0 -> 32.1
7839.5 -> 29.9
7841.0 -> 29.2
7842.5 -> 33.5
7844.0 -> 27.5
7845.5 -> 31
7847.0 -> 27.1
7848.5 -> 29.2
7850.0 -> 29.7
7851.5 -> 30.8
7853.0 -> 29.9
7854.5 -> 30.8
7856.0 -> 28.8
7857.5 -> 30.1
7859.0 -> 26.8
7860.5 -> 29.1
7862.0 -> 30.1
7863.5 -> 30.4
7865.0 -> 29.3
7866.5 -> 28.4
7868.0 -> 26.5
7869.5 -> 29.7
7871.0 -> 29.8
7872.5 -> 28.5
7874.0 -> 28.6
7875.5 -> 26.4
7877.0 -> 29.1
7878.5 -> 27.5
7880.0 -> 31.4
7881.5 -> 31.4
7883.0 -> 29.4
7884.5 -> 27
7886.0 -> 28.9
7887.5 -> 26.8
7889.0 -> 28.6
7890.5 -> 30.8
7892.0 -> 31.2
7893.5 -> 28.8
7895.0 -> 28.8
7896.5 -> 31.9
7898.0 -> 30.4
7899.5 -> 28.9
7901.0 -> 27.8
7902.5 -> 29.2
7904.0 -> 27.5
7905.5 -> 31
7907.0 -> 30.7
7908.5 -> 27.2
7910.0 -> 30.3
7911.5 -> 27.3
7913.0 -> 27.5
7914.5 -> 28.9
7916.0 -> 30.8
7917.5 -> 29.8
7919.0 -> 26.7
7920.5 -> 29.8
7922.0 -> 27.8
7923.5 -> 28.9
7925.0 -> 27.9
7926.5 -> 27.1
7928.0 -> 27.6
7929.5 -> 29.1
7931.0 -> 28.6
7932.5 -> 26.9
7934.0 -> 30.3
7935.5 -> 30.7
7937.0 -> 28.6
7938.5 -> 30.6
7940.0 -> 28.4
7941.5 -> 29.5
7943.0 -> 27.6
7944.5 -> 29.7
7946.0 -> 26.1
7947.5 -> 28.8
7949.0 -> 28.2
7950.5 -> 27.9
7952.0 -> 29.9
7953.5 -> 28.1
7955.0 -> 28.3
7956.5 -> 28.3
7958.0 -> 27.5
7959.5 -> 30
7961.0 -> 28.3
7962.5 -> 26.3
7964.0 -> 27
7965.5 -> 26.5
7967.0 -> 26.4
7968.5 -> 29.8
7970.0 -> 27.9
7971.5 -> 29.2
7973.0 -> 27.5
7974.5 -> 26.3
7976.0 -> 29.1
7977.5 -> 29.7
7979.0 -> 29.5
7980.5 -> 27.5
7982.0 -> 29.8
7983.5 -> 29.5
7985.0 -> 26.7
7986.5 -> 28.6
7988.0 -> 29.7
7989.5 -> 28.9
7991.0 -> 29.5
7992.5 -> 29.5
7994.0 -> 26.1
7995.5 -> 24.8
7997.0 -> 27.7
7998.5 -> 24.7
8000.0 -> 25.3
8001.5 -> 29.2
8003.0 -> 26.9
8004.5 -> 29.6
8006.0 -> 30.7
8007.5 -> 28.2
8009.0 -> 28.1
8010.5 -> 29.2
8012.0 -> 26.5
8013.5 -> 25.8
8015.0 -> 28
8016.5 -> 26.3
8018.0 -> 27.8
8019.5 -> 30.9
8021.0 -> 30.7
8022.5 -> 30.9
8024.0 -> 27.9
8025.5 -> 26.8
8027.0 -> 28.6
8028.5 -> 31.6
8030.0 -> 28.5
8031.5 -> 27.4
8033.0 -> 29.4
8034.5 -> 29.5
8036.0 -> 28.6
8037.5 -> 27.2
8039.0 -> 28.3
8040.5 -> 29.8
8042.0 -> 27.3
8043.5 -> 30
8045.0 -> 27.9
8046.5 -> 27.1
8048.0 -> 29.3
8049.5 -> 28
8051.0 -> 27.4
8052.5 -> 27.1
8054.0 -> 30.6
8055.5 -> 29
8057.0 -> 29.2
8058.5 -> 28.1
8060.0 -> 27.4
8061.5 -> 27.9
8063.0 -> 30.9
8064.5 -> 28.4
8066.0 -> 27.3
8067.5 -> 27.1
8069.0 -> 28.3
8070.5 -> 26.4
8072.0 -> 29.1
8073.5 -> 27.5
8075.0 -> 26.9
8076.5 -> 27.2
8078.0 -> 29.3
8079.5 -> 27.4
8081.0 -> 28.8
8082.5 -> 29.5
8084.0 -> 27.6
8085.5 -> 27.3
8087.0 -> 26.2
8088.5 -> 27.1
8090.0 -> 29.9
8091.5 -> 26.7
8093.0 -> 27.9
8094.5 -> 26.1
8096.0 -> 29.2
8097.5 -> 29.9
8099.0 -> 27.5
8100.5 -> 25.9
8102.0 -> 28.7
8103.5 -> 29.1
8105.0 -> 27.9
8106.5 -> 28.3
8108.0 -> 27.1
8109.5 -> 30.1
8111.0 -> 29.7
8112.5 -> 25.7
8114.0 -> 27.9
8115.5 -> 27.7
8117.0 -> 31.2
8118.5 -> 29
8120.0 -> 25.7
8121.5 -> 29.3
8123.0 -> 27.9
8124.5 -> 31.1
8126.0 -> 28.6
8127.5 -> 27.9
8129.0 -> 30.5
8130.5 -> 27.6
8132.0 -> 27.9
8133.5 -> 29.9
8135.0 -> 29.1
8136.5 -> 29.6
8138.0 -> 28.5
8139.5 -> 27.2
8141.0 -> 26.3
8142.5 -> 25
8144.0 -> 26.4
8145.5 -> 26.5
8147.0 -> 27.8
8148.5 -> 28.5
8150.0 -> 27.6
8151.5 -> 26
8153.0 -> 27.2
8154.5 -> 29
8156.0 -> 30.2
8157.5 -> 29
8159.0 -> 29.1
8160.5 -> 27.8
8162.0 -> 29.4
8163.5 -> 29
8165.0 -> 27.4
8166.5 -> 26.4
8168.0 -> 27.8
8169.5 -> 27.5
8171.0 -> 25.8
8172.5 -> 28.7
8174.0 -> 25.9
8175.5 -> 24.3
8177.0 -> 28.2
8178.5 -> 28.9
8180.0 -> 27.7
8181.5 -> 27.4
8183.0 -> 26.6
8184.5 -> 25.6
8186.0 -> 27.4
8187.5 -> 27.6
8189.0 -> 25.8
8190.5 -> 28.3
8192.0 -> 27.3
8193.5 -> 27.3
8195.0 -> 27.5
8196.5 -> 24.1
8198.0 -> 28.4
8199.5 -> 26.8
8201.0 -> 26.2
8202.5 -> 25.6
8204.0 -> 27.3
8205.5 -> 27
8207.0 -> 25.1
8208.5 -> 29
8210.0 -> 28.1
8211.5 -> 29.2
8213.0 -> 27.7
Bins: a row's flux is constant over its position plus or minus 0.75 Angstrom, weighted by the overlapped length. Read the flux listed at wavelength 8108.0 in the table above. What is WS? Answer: 27.1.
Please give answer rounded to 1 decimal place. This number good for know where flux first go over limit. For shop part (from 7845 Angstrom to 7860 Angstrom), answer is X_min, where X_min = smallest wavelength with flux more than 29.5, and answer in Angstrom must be 7845.5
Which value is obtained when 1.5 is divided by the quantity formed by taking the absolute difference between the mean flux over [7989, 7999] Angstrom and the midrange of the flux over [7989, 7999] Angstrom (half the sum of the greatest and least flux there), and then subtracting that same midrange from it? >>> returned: -0.0558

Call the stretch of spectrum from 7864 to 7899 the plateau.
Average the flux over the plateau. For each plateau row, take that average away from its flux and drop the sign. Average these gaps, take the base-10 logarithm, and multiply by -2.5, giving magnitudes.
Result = -0.24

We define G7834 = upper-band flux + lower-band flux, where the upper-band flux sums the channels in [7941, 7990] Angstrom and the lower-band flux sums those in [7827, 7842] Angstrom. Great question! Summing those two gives 1236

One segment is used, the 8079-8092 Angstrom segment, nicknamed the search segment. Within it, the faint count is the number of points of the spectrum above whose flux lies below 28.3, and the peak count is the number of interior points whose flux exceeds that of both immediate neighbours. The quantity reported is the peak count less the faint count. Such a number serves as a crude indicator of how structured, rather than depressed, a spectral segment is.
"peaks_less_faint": -4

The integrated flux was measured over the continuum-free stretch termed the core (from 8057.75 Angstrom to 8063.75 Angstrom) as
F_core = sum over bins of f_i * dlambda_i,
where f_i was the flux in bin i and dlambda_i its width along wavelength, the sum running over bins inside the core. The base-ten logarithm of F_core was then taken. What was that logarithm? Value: 2.23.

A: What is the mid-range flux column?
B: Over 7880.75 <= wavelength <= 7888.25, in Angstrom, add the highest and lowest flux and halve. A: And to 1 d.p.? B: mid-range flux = 29.1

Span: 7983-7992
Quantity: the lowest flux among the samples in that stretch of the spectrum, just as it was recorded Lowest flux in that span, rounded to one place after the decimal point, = 26.7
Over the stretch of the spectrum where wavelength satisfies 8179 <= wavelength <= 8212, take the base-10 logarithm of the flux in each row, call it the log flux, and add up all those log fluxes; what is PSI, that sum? 31.5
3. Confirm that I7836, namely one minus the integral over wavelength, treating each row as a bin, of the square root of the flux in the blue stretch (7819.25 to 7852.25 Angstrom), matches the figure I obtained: -177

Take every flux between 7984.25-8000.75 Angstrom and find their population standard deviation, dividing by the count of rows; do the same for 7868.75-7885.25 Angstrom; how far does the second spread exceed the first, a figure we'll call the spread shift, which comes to -0.33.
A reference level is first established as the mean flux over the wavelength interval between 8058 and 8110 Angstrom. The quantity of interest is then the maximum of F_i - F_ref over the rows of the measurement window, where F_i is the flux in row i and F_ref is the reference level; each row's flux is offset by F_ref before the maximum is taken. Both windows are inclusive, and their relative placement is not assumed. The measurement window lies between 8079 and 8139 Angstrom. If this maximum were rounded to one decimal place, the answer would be 3.2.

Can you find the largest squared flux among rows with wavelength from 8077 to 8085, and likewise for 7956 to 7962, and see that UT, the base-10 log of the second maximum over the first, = 0.015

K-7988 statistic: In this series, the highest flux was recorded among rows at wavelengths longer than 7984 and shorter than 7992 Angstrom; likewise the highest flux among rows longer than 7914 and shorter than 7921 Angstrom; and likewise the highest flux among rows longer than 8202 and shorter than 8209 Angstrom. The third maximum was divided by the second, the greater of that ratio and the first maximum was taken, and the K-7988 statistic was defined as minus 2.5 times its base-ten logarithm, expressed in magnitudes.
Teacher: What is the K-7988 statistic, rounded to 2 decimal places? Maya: -3.68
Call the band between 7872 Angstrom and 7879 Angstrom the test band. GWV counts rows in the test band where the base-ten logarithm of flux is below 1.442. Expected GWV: 2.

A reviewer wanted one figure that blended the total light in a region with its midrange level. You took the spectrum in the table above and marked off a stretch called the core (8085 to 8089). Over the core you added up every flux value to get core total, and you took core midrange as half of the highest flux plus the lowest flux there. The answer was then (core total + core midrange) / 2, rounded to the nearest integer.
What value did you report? 54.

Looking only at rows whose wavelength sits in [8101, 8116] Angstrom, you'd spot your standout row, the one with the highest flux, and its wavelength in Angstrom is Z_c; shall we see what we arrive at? 8109.5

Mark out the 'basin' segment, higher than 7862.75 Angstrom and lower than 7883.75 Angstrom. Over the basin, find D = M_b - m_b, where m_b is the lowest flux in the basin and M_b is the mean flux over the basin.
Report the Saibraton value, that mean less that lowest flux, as 2.63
